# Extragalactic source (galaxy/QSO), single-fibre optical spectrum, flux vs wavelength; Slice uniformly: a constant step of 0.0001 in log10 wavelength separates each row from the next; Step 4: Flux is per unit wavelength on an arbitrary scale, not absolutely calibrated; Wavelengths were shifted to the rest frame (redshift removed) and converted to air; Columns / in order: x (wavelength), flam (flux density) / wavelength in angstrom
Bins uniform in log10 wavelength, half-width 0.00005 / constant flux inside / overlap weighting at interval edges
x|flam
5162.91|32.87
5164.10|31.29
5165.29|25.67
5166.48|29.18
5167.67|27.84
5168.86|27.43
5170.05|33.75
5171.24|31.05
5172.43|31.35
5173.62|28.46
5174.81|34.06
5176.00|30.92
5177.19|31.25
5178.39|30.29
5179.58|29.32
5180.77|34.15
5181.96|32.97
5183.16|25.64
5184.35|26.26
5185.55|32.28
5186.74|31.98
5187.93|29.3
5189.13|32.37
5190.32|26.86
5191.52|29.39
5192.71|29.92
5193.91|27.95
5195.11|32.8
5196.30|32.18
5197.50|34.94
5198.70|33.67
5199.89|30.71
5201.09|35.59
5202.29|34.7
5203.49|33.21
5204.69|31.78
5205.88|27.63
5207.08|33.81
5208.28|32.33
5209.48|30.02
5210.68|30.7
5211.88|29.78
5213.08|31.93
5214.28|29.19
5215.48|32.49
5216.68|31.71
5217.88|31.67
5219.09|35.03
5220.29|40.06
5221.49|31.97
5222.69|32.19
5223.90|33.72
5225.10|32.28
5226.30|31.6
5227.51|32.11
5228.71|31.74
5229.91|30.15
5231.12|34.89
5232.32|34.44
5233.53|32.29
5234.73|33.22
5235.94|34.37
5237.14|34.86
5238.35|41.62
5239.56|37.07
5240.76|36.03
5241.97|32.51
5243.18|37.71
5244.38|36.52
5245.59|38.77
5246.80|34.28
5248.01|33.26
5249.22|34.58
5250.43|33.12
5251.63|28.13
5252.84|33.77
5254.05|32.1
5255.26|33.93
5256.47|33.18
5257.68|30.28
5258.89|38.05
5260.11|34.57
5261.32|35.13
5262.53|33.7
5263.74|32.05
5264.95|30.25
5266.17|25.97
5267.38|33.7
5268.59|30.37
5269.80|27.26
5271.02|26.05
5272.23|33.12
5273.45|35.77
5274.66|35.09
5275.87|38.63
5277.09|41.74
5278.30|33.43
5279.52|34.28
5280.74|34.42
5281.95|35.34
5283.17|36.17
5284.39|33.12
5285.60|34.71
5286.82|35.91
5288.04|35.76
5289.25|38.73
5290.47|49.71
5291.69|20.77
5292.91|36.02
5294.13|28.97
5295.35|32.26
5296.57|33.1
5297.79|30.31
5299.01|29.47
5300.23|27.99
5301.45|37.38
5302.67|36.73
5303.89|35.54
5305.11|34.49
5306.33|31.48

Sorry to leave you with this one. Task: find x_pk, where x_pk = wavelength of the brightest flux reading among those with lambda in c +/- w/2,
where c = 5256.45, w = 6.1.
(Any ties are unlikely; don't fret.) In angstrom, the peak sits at 5258.89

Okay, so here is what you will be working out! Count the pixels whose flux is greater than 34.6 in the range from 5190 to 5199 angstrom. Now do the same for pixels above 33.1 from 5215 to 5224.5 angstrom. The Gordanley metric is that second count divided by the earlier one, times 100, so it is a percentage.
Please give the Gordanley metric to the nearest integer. 300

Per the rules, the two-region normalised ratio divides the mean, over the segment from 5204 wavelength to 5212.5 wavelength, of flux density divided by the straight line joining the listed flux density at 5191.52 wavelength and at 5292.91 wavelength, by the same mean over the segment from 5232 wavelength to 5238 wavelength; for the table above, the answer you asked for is 0.96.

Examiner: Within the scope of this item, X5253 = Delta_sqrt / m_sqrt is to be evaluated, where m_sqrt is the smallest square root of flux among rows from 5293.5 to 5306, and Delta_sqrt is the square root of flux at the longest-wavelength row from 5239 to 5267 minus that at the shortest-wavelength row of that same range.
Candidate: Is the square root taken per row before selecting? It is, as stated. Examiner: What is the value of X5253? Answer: -0.19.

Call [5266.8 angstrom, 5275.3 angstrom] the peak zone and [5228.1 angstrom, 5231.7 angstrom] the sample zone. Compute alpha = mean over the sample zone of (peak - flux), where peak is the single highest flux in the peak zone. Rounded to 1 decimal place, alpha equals 3.5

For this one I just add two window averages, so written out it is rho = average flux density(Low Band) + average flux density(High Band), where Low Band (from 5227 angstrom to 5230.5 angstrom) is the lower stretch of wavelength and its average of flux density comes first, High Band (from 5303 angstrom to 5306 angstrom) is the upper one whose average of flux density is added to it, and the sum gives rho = 66.3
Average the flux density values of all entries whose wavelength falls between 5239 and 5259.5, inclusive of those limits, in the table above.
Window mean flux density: 34.3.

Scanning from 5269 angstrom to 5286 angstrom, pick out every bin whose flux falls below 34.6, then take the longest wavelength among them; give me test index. 5284.39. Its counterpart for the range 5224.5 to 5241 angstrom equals 5235.94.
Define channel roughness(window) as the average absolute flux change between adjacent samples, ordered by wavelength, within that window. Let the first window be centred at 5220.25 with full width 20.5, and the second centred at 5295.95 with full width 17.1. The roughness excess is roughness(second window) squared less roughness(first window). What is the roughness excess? 41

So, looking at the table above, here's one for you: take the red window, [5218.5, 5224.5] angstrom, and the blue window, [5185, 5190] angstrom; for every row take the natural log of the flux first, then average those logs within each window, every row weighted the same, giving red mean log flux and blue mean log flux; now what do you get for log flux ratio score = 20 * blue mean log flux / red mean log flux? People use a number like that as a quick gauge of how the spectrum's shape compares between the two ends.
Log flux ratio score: 19.5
